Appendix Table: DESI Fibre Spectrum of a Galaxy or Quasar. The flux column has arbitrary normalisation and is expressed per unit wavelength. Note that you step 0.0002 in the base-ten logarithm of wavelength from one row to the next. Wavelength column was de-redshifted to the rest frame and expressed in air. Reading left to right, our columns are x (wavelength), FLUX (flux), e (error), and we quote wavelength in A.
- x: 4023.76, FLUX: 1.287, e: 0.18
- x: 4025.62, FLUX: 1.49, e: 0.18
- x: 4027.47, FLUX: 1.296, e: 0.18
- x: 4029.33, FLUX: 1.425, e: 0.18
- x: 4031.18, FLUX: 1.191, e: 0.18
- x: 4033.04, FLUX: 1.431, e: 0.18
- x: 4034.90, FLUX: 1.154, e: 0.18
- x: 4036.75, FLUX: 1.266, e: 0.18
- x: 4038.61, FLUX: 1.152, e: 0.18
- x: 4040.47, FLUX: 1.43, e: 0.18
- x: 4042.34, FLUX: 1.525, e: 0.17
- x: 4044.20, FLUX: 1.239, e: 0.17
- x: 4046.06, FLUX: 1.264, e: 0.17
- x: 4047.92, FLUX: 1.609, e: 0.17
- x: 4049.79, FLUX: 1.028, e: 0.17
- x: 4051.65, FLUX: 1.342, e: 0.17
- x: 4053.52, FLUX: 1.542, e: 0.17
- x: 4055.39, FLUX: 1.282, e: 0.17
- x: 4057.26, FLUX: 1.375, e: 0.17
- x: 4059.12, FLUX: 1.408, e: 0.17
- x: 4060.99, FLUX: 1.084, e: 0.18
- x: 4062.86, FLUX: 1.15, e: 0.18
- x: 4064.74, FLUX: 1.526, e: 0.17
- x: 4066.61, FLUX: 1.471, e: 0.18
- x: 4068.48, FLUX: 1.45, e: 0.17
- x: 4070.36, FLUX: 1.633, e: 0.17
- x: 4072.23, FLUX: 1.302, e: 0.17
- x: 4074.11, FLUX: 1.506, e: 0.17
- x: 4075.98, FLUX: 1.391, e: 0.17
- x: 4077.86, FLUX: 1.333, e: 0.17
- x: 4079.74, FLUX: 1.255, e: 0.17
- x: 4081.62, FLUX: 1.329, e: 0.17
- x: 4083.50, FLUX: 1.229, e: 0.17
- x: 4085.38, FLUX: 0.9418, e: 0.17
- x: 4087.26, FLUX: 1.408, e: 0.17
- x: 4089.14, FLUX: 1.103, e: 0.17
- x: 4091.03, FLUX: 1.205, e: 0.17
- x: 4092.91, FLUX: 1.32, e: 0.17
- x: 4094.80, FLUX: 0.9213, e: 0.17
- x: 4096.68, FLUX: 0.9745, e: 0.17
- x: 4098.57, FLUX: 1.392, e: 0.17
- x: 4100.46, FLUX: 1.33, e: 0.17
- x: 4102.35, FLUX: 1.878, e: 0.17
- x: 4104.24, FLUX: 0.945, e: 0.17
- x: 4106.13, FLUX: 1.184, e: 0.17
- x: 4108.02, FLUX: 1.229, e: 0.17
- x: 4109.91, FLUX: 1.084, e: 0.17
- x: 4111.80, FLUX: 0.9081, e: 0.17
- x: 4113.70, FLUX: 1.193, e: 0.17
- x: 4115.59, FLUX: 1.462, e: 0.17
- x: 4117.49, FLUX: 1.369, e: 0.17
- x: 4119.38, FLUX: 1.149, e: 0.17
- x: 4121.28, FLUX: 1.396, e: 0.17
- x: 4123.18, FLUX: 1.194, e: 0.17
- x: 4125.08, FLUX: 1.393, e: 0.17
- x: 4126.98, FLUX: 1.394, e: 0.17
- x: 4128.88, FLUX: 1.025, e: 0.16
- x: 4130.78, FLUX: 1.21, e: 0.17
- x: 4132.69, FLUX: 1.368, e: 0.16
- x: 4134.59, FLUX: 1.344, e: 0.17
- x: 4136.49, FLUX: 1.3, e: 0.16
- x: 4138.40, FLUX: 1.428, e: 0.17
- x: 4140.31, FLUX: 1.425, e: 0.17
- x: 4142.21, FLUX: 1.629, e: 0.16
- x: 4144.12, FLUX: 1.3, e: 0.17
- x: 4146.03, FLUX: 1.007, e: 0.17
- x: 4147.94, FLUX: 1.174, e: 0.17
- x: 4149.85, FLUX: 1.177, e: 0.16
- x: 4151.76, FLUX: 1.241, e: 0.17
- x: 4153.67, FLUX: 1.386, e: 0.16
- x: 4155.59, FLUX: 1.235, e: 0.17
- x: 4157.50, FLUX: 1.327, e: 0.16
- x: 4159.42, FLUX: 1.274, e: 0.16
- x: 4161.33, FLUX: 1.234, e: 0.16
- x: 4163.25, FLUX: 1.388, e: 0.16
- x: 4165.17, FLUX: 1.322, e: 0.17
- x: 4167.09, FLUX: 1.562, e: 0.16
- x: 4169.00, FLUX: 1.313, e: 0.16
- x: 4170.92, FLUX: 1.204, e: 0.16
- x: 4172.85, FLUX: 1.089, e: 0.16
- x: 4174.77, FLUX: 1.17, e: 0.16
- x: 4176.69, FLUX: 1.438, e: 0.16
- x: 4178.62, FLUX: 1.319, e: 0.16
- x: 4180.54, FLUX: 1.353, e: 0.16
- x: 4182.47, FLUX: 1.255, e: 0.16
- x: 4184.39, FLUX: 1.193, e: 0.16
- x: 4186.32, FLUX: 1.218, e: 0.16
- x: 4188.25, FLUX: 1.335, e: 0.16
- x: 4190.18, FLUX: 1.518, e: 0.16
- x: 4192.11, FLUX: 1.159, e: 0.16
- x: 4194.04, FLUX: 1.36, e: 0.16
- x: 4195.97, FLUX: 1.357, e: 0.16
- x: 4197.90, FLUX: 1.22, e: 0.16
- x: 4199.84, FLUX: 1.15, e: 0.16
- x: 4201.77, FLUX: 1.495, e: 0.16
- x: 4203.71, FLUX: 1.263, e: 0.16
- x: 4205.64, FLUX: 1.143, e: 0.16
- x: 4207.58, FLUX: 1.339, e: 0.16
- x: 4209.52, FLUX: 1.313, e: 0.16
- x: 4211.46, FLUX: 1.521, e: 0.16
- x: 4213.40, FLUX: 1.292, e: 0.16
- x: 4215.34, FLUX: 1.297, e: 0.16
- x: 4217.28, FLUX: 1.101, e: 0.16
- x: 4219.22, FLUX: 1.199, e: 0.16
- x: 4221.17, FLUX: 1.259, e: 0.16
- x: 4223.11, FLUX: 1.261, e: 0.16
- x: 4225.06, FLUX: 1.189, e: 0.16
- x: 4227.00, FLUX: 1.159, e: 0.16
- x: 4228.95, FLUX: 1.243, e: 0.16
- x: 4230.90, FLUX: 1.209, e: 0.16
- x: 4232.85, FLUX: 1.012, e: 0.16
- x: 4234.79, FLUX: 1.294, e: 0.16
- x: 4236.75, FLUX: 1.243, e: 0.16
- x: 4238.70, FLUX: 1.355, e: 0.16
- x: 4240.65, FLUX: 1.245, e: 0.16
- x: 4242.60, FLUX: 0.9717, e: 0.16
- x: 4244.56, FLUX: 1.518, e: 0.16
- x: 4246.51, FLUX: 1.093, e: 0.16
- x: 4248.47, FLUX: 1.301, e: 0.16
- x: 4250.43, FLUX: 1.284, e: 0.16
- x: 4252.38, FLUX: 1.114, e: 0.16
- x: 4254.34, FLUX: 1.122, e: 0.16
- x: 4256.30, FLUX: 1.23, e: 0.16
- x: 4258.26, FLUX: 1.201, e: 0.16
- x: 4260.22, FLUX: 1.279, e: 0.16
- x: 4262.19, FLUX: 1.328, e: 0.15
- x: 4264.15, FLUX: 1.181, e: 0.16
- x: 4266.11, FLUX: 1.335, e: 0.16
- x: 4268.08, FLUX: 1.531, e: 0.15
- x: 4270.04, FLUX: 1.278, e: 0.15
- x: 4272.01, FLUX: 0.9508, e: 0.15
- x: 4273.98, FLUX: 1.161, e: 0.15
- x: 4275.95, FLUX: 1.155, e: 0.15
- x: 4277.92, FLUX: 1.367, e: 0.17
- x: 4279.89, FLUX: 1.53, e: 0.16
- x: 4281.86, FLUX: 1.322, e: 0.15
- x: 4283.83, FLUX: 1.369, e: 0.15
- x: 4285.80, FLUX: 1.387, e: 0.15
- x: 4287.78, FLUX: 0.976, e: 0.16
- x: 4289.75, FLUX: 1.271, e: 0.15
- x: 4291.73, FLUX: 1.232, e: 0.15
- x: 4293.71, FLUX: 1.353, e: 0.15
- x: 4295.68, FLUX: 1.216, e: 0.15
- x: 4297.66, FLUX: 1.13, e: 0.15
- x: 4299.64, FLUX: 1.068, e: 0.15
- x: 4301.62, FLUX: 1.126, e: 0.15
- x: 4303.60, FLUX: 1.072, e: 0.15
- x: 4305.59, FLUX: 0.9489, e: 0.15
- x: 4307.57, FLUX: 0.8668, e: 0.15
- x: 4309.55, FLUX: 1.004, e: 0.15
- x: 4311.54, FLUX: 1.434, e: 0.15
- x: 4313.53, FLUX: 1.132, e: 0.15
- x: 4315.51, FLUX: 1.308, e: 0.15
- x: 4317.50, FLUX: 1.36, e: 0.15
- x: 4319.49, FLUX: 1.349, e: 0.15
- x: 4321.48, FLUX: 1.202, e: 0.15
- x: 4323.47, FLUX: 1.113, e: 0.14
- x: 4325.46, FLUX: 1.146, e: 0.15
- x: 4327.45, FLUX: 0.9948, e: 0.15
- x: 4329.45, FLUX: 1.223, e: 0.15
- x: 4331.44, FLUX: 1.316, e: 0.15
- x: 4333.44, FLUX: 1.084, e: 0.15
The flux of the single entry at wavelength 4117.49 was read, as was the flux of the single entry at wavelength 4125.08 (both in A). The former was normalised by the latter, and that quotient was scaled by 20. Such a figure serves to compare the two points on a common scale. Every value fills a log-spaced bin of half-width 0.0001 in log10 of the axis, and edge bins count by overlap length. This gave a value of 19.7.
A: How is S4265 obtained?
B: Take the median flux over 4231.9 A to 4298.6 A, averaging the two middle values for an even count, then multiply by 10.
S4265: 12.6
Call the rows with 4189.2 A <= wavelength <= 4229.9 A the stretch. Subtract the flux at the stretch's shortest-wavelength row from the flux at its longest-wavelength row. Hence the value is -0.3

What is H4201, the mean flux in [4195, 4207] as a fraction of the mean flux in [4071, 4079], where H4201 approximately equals 0.92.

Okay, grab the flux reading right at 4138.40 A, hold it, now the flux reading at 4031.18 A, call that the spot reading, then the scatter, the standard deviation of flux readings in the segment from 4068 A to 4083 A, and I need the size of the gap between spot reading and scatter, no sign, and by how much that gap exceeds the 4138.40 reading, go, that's -0.4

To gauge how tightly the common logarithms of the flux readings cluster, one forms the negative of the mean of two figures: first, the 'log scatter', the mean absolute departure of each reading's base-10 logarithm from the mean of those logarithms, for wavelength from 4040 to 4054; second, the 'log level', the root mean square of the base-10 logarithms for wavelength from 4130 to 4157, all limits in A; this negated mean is -0.086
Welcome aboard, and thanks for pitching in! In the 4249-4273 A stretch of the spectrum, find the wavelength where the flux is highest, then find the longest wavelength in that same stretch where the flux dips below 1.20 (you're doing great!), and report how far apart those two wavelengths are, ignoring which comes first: 3.9 A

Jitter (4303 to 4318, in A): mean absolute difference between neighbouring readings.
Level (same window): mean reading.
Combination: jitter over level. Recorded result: 0.16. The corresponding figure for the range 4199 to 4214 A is 0.15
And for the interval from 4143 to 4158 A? 0.11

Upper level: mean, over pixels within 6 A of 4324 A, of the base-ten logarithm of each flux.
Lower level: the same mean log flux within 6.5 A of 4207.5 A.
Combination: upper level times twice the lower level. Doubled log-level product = 0.017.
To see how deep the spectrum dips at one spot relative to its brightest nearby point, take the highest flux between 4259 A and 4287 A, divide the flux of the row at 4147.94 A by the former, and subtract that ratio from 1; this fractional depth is 0.23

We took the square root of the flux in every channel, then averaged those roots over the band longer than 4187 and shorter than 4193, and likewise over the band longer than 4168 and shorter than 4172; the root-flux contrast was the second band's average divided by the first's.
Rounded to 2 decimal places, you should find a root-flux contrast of 0.97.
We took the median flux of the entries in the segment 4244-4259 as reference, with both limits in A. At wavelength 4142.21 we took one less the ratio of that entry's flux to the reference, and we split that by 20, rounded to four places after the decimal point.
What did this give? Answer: -0.0170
